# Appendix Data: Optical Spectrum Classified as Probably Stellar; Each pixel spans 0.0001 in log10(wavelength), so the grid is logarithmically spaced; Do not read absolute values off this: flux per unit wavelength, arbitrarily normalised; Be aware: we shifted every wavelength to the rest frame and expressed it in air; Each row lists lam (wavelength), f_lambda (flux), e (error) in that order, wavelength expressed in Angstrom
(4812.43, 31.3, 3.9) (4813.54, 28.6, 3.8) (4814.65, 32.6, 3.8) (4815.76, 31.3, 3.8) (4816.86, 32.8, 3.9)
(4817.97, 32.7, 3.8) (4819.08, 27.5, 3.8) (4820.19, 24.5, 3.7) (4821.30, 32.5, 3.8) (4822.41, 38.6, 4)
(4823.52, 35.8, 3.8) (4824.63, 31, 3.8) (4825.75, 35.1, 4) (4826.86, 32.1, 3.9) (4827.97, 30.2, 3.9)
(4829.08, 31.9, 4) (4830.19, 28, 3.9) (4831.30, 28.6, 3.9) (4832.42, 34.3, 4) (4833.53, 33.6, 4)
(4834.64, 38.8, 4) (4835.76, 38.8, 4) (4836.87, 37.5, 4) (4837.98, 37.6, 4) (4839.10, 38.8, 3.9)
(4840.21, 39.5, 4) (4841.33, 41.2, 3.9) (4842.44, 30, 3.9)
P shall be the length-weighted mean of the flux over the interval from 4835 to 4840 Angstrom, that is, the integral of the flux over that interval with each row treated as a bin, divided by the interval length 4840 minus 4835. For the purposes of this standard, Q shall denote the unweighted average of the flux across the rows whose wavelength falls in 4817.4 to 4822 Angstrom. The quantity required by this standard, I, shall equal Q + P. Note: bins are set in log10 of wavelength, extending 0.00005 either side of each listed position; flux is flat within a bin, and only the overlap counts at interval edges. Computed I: 68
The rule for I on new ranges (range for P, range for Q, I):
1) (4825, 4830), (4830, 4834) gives 63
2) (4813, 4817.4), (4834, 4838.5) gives 70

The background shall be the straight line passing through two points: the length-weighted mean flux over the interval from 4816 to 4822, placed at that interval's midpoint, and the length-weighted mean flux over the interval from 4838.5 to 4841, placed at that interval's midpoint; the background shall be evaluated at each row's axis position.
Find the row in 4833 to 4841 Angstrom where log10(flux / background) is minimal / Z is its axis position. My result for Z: 4833.53 Angstrom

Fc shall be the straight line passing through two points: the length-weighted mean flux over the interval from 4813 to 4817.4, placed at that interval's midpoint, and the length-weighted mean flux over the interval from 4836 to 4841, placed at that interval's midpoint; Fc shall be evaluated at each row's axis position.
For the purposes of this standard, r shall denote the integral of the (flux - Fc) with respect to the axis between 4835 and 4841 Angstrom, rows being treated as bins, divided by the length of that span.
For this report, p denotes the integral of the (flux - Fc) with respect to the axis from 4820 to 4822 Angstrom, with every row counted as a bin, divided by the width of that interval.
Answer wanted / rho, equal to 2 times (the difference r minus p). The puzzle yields 7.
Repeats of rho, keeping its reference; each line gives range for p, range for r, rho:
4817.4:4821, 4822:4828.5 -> 7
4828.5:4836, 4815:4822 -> 3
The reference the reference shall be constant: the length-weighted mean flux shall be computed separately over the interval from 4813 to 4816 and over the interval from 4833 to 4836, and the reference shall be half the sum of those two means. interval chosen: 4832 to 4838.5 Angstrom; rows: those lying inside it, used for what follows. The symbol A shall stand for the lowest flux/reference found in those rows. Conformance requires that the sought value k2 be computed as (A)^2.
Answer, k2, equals 0.99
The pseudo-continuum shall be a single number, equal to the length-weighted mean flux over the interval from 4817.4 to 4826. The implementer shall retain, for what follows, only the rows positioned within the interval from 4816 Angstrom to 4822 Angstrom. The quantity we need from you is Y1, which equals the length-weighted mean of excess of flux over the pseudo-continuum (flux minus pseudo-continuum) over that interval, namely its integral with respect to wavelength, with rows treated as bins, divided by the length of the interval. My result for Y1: -1.8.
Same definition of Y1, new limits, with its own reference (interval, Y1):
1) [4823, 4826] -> 1.7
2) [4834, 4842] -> 6.6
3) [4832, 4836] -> 4.2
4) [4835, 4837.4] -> 6.1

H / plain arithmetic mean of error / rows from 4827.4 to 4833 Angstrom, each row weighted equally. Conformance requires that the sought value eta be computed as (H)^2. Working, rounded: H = 3.94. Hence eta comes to 15.5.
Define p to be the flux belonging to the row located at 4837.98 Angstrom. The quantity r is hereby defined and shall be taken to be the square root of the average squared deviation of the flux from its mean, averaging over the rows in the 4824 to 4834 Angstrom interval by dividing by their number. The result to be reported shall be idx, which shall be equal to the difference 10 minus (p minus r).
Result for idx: -25.3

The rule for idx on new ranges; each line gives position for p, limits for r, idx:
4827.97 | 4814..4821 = -17.0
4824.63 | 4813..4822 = -18.1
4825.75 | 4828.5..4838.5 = -21.2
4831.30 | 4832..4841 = -16.5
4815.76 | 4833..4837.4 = -19.2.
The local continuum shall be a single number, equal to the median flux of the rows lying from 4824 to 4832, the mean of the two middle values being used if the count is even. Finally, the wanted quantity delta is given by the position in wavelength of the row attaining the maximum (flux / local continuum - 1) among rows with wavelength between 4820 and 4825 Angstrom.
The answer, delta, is 4822.41 Angstrom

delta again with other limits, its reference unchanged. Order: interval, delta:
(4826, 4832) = 4826.86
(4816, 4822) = 4816.86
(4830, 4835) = 4834.64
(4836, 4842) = 4841.33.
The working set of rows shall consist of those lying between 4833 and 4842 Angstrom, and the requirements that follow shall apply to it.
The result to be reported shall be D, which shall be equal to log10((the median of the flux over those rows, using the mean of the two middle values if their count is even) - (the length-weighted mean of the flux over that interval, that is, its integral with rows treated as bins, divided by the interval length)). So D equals -0.18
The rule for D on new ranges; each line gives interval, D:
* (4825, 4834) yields -0.49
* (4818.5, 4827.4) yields -0.73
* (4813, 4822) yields 0.16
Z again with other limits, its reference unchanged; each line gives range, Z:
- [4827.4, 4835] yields 4830.19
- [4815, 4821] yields 4820.19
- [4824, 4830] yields 4827.97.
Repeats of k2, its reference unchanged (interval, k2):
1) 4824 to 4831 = 0.69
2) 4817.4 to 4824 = 0.52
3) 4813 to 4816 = 0.72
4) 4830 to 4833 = 0.69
